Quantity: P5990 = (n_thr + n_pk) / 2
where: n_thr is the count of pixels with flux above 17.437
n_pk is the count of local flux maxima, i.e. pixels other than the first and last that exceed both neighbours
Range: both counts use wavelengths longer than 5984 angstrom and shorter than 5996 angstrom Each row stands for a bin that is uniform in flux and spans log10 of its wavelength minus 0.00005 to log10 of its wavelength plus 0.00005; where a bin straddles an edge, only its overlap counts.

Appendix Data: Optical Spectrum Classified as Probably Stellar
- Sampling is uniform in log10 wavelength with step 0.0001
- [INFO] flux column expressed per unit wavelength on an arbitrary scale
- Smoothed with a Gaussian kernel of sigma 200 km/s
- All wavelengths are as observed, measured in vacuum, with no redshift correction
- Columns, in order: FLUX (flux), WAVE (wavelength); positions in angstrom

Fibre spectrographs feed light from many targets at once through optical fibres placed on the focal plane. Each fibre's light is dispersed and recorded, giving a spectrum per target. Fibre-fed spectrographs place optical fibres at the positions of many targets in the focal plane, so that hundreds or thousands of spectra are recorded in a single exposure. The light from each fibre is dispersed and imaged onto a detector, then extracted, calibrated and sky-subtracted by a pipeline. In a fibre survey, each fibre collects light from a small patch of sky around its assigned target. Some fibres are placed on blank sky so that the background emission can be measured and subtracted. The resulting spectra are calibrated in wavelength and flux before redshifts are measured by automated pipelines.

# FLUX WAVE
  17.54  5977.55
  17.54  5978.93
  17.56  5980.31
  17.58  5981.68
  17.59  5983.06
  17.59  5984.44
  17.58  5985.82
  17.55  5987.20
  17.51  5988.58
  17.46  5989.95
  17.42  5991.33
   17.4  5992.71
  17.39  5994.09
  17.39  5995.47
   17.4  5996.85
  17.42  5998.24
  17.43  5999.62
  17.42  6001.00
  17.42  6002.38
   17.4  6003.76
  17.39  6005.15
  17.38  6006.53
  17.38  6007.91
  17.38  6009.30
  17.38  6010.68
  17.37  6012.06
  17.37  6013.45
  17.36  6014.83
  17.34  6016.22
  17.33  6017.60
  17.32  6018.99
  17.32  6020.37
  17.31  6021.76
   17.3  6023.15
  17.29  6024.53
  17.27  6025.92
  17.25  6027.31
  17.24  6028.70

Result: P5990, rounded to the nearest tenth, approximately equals 2.5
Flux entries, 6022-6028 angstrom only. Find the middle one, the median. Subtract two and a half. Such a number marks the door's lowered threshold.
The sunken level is 14.8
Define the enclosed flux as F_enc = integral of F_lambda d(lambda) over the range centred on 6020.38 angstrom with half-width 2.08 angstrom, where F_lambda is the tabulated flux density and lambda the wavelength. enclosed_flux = 72.0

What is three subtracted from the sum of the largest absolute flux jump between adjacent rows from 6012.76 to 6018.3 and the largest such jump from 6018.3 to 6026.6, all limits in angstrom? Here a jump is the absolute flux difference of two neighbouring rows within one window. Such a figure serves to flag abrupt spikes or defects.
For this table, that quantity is -2.96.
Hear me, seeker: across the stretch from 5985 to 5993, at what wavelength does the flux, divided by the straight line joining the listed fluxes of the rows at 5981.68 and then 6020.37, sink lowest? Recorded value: 5992.71 angstrom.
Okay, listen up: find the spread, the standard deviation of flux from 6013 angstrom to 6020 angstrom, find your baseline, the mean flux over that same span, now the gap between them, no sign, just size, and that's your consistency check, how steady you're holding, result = 17.3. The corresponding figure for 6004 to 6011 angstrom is 17.4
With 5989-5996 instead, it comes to 17.4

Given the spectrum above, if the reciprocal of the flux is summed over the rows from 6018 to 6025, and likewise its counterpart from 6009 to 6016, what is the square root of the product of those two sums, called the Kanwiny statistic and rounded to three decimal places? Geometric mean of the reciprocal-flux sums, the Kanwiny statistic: 0.288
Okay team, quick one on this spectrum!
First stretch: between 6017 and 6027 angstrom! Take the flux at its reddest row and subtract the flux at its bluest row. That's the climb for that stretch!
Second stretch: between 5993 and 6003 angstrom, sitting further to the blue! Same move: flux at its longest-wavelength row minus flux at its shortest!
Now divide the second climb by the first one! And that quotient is -0.5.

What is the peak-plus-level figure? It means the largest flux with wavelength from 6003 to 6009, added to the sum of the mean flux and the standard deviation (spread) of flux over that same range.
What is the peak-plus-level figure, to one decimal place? 34.8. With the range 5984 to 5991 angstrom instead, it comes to 35.2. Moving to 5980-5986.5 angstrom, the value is 35.2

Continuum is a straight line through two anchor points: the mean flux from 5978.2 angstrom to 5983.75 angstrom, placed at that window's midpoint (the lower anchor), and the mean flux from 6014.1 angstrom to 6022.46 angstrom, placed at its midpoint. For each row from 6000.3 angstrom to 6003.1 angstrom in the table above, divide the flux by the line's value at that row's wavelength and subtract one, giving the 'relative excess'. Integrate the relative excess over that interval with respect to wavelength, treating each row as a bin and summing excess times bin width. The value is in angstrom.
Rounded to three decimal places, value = -0.002 angstrom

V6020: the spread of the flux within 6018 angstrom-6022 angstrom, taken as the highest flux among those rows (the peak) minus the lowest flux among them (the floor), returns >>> 0.010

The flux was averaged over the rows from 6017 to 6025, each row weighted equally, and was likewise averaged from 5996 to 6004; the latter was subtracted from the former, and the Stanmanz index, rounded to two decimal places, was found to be -0.10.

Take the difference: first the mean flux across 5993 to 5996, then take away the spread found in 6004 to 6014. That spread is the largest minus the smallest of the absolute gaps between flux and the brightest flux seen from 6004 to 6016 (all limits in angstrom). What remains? 17.4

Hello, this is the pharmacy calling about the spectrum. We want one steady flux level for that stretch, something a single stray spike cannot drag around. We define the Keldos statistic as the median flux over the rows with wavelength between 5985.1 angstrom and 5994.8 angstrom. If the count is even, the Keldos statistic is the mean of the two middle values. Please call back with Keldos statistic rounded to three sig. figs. 17.5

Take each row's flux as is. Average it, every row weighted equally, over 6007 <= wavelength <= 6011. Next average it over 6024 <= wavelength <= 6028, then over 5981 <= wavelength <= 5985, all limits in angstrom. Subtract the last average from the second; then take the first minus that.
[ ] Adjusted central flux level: 17.7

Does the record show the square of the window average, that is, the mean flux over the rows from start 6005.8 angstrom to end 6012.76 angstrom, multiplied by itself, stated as 302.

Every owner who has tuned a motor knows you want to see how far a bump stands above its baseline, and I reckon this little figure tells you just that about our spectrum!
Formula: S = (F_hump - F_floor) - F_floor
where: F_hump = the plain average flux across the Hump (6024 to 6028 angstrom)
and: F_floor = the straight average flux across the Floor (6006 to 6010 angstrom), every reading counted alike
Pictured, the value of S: -17.5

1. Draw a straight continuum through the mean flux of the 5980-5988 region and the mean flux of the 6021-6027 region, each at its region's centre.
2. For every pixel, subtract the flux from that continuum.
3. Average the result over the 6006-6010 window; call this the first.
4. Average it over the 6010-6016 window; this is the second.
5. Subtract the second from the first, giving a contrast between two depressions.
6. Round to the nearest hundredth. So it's 0.02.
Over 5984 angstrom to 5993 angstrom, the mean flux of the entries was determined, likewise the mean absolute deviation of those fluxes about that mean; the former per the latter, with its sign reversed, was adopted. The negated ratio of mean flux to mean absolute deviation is -273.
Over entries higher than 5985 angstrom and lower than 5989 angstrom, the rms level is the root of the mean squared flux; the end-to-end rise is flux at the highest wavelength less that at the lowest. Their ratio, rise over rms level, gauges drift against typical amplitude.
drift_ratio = -0.0040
